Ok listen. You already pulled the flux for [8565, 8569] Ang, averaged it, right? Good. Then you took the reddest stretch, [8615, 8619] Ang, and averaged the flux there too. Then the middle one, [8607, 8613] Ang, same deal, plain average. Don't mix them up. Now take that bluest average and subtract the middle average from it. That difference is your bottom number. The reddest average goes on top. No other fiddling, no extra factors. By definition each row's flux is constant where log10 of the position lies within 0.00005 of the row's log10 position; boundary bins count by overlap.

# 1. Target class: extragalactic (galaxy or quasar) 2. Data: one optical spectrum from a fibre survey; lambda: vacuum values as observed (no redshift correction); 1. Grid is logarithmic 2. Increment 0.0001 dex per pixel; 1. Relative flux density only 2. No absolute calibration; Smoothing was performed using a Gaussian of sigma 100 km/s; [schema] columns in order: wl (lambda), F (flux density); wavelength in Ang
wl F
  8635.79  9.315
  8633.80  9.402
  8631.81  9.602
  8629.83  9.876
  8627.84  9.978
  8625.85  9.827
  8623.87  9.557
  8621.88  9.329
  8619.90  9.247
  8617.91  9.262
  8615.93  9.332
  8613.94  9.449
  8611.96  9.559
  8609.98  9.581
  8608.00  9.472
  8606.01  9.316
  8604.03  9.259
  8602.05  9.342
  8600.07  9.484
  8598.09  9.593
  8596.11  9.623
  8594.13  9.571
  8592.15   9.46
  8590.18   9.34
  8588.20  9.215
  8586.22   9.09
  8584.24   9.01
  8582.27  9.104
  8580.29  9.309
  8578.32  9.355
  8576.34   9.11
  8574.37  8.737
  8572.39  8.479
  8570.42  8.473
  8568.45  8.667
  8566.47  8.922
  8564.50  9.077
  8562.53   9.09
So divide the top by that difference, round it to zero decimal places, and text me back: -13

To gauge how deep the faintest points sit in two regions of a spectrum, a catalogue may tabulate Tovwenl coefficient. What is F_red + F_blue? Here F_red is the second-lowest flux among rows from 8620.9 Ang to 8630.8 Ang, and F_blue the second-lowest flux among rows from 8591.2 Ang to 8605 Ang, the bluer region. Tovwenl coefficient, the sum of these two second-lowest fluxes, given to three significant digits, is 18.9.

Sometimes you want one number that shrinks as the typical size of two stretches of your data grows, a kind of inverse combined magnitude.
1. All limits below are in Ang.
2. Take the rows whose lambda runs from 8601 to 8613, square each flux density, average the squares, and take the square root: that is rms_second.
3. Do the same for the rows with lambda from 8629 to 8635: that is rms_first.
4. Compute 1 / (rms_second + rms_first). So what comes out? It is 0.0525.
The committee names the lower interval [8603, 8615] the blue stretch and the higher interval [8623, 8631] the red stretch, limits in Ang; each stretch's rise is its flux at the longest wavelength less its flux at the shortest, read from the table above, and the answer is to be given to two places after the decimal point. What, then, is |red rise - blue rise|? 0.13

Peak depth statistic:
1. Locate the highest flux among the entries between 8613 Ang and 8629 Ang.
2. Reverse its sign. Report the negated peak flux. -9.98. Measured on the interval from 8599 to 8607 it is -9.48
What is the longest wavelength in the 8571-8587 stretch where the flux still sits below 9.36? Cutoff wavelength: 8586.22 Ang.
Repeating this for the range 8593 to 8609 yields 8606.01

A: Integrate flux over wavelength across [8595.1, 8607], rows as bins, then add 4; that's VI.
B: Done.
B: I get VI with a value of 116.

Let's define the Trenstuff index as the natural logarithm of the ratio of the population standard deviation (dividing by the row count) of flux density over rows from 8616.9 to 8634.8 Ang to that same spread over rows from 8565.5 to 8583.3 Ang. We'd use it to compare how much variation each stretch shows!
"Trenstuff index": -0.19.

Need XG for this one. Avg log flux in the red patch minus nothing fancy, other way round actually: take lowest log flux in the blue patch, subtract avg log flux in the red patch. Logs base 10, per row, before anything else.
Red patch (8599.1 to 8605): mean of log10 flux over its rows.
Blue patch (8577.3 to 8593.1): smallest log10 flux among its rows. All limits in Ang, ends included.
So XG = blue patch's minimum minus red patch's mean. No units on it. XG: -0.017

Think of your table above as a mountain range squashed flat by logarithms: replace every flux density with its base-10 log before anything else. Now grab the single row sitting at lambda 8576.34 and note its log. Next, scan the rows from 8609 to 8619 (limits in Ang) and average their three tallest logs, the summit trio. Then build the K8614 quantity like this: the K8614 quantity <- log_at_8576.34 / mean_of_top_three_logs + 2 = 2.98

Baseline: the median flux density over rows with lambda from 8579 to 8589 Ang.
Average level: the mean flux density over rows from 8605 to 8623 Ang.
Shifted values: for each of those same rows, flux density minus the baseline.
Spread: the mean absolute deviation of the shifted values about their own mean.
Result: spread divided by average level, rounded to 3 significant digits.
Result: 0.0115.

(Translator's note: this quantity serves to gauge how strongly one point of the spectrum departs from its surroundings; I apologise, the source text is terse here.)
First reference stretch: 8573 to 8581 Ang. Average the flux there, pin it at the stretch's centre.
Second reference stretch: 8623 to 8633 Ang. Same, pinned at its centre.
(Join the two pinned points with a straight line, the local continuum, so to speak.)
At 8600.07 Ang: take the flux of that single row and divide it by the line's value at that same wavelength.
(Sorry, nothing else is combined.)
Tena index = 1.01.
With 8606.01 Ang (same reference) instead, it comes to 0.98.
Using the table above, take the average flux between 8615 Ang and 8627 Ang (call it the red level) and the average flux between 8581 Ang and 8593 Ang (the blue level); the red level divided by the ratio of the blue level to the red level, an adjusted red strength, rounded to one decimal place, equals 9.7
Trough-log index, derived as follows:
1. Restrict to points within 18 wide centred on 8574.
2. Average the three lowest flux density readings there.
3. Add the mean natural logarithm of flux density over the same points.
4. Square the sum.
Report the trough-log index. 115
